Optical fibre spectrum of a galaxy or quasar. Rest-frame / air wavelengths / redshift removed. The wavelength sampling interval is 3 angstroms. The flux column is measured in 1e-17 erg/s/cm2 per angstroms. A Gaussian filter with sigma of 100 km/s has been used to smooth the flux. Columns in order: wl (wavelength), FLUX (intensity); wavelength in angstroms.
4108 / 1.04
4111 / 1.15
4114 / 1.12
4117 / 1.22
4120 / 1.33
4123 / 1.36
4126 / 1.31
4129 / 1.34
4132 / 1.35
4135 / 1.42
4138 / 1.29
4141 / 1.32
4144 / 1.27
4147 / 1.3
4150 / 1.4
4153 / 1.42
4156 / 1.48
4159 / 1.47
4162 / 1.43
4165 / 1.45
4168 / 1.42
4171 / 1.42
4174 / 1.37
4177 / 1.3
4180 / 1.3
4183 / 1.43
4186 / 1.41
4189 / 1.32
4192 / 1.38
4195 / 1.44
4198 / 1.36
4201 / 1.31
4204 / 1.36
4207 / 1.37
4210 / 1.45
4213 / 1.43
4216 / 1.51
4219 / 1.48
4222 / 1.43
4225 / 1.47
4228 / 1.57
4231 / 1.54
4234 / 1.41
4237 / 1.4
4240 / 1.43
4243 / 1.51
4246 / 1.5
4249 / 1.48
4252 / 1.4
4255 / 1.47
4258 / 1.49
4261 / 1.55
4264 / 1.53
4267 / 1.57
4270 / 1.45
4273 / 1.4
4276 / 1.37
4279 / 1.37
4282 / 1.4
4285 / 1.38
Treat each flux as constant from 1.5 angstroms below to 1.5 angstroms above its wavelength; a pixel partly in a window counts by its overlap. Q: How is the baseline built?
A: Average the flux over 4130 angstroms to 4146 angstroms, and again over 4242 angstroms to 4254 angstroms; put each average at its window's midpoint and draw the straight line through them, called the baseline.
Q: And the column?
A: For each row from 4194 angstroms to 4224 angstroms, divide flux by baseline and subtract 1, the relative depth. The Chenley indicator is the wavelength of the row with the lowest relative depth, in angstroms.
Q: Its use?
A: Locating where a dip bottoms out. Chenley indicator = 4201 angstroms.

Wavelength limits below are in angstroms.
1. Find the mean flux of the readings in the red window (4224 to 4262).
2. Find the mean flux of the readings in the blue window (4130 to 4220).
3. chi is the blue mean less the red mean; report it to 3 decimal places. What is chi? -0.090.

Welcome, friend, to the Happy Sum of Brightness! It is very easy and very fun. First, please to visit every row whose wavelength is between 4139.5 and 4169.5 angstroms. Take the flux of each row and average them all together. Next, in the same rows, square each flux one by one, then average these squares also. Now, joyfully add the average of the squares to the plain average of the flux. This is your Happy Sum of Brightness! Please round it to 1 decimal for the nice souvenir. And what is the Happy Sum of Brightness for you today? 3.3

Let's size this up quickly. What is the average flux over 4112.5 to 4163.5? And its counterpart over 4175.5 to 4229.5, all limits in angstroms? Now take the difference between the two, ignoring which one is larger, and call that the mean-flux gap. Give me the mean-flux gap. 0.064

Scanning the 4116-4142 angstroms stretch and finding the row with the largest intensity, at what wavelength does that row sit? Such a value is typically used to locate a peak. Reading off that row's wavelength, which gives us 4135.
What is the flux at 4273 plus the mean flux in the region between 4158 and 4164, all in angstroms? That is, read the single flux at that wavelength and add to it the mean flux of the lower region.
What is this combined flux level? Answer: 2.85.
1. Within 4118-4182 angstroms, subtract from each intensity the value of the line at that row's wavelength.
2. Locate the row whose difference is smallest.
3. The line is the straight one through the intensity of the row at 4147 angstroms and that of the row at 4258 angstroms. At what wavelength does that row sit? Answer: 4180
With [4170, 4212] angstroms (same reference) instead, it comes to 4201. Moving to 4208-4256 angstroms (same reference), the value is 4252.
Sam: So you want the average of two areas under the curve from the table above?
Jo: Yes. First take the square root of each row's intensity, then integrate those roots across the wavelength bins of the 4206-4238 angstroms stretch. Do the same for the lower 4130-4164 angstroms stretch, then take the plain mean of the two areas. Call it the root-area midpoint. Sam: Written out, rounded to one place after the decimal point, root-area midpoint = 39.3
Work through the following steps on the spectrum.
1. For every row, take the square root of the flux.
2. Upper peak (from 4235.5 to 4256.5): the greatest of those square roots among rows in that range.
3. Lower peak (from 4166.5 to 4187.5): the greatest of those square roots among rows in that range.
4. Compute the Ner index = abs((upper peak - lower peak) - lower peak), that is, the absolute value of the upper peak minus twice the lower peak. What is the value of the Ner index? 1.16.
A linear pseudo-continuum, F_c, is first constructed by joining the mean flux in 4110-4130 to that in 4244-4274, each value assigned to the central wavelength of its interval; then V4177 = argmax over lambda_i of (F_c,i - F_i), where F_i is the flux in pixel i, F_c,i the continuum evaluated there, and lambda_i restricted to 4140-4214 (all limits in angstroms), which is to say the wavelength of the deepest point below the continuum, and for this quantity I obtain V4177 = 4201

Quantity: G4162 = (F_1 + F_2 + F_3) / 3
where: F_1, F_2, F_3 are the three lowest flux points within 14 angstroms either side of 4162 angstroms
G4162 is 1.40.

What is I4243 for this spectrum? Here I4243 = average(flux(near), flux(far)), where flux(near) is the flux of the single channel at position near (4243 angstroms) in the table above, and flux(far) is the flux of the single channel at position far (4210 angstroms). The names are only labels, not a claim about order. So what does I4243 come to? 1.48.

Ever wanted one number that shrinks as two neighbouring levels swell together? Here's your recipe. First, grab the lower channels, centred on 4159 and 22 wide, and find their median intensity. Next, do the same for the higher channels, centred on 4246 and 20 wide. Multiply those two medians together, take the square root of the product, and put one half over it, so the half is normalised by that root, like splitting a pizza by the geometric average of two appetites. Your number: 0.345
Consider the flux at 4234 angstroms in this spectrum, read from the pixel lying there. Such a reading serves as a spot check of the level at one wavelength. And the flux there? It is 1.41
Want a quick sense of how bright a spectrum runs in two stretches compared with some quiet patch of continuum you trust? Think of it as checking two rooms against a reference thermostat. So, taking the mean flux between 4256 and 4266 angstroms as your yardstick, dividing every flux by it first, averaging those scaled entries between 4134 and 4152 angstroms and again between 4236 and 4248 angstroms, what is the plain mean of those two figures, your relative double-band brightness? 0.92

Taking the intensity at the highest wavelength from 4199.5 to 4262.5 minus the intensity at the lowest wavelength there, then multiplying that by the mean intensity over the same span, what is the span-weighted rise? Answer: 0.35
